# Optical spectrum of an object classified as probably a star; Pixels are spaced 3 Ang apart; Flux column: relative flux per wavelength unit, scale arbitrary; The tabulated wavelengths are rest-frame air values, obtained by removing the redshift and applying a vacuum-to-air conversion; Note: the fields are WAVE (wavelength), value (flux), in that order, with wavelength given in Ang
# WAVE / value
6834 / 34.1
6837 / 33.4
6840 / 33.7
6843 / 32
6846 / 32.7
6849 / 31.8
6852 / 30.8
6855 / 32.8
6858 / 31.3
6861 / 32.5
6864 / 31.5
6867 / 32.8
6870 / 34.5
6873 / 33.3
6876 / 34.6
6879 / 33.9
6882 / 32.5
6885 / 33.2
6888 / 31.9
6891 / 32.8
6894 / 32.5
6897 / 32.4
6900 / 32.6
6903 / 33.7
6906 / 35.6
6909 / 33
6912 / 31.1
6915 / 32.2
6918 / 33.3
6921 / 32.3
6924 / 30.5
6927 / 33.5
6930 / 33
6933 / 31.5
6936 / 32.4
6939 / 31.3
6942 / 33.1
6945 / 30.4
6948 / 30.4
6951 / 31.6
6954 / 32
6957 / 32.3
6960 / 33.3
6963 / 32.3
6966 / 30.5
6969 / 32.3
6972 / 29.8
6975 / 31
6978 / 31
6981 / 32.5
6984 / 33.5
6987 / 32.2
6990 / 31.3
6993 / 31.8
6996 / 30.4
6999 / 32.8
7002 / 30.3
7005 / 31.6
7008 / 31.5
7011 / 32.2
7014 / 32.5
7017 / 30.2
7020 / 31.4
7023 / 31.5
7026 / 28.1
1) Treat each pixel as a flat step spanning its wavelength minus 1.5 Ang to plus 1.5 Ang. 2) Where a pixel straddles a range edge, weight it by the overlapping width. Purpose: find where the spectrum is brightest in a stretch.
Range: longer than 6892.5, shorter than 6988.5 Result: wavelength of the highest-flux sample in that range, 6906 Ang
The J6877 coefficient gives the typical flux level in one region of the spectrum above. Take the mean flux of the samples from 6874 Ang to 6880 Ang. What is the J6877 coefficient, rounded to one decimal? 34.2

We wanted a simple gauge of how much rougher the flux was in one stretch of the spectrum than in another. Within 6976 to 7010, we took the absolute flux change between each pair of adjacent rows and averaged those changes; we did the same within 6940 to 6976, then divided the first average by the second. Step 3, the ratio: 1.02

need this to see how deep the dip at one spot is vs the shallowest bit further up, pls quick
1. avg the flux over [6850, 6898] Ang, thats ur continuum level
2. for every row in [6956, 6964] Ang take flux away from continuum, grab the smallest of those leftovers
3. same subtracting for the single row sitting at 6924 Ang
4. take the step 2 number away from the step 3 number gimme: 2.8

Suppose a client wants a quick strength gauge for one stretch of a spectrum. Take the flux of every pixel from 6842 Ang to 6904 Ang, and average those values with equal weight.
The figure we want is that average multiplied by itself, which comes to 1067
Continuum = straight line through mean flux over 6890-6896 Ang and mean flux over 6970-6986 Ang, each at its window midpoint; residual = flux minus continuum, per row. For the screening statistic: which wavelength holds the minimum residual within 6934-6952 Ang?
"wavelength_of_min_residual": 6945 Ang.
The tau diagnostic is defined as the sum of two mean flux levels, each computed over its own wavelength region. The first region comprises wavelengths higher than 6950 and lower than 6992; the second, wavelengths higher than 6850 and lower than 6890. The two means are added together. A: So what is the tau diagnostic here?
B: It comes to 64.6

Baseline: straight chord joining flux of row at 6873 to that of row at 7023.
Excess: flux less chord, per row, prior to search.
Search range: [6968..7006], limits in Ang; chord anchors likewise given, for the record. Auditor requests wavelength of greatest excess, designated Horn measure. 6984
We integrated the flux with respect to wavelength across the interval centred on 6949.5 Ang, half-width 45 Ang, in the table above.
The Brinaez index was 2883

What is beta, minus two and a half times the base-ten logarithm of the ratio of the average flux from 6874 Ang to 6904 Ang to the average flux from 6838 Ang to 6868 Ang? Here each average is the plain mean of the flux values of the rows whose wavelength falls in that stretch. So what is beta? -0.03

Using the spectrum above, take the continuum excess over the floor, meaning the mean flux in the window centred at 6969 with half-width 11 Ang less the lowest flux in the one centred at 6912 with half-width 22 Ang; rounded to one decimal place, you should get 1.0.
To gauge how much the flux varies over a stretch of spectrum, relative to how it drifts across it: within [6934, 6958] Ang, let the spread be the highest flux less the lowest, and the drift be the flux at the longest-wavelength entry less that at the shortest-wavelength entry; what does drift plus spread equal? 3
